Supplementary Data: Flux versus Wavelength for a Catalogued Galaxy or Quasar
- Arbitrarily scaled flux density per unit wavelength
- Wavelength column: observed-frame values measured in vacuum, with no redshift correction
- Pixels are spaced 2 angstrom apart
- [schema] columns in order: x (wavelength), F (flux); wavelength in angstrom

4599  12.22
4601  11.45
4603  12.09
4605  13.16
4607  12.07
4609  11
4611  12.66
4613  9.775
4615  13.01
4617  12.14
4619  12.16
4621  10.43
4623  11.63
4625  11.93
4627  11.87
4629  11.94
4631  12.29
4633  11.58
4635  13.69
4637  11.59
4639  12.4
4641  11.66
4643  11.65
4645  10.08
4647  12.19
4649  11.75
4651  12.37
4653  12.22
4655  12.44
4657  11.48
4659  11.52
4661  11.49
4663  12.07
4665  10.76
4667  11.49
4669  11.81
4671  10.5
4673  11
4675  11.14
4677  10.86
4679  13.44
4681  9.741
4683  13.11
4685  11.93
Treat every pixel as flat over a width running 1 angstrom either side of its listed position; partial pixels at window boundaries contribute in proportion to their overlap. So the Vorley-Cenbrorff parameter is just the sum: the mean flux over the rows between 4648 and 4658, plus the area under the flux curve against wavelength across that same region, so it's 133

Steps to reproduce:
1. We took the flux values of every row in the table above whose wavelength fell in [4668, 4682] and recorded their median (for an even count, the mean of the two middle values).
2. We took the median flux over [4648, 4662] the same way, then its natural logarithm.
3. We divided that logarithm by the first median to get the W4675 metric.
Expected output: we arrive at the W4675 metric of 0.224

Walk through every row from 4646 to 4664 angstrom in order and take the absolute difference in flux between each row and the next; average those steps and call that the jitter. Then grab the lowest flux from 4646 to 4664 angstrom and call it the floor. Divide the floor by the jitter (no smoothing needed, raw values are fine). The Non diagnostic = 30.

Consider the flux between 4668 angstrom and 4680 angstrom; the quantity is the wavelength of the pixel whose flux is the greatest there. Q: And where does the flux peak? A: 4679 angstrom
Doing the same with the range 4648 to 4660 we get 4655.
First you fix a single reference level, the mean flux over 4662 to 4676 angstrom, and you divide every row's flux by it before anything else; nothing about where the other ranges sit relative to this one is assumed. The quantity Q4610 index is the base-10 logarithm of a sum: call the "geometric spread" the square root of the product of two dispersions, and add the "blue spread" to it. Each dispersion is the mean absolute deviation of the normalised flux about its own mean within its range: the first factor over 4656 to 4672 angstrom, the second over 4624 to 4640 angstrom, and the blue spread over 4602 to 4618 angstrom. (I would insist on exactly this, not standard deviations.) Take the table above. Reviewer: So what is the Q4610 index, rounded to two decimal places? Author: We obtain -0.96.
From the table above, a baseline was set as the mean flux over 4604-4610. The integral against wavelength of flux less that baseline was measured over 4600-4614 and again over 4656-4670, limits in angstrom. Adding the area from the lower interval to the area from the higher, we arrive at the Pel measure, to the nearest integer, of -12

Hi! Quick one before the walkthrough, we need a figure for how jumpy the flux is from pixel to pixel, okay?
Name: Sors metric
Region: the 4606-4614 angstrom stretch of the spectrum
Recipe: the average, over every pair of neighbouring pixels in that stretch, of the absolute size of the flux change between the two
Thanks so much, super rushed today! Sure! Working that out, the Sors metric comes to 1.9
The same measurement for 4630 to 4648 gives 1.3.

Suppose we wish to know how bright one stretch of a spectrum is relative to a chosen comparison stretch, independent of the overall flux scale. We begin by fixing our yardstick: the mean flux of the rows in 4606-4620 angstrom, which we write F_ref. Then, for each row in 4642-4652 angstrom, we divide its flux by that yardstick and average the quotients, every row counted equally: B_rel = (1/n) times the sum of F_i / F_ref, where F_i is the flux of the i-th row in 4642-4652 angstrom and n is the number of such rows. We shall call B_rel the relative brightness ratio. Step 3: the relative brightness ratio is 0.98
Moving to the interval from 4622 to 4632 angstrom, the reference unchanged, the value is 1.01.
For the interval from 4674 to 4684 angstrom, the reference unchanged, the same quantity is 0.99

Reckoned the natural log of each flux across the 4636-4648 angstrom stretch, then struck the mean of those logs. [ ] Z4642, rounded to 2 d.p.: 2.45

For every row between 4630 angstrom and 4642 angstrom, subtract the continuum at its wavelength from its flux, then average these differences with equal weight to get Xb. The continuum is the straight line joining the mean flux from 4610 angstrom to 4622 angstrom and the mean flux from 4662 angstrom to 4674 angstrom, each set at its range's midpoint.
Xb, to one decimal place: 0.7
